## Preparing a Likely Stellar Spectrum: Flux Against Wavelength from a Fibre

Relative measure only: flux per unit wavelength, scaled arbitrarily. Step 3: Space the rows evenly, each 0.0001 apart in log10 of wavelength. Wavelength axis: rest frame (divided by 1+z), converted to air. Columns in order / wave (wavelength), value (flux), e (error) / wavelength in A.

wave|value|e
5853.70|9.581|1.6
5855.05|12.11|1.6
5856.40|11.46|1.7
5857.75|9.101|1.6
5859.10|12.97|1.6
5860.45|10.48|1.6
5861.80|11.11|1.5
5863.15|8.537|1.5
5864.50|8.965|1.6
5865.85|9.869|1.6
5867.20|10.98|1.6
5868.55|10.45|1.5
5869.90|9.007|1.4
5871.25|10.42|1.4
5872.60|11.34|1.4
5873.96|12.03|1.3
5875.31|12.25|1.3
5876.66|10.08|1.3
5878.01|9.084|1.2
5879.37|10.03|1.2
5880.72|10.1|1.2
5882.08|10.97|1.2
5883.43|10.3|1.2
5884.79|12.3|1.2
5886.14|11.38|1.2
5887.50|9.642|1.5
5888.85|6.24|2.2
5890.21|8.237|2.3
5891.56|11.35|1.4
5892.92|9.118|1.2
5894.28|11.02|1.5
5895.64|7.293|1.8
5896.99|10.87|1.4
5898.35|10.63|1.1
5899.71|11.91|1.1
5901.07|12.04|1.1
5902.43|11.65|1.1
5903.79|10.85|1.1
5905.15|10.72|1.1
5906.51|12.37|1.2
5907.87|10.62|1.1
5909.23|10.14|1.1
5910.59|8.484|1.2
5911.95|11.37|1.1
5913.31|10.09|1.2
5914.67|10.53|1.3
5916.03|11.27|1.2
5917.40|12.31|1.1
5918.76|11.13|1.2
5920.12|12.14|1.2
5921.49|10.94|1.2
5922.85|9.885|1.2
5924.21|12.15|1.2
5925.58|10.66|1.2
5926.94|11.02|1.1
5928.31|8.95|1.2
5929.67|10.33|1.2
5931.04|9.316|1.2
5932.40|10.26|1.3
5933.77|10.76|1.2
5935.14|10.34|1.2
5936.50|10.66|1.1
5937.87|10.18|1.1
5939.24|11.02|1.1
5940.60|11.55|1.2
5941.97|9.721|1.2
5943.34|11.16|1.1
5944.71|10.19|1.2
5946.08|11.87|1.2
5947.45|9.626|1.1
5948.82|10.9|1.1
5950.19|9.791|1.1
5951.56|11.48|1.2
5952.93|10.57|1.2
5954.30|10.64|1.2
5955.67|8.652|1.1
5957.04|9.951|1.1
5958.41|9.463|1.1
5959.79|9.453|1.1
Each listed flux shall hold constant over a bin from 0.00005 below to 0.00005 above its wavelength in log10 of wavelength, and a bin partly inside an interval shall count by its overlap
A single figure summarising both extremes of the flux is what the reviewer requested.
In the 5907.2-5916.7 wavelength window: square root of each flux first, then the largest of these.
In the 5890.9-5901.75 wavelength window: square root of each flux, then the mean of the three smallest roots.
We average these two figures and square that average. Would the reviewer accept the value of 10.1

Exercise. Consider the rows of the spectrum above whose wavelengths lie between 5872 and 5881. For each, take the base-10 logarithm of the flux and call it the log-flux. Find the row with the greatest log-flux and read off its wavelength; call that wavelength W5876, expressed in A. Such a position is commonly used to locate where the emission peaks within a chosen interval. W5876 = 5875.31 A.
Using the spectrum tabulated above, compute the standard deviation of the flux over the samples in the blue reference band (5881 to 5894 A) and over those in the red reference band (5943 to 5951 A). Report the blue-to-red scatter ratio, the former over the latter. 2.2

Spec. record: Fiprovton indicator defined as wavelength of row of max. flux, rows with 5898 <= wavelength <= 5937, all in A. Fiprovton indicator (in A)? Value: 5906.51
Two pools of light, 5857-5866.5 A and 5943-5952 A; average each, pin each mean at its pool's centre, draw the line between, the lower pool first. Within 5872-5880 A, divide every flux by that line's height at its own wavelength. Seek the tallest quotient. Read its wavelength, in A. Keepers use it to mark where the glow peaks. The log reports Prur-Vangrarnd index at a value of 5875.31 A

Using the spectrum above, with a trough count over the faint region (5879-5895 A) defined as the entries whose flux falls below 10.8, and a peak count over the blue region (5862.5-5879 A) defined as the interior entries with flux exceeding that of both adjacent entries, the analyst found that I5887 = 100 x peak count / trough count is 29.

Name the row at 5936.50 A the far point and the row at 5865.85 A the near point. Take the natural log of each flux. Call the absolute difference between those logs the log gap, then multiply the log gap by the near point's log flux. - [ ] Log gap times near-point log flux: 0.18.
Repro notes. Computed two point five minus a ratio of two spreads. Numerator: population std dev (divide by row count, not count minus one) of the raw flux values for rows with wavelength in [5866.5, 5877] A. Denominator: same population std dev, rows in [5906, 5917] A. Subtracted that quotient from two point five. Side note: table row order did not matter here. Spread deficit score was 1.6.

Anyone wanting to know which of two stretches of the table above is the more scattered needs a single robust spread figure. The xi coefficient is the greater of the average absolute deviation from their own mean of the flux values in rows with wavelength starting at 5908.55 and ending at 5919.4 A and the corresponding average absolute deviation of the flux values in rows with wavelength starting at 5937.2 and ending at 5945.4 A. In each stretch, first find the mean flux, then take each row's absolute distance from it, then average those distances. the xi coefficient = 0.85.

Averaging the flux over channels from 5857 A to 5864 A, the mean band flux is 10.4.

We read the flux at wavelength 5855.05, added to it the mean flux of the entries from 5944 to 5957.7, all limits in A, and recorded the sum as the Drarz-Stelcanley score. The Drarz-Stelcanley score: 22.5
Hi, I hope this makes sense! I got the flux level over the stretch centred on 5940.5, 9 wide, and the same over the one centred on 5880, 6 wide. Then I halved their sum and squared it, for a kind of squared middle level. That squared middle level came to 107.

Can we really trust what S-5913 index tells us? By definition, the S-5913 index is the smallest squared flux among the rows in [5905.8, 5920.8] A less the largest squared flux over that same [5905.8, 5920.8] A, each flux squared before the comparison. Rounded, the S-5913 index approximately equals -81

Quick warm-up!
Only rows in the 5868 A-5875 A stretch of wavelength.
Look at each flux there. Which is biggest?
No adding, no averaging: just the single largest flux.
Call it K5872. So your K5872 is 12.03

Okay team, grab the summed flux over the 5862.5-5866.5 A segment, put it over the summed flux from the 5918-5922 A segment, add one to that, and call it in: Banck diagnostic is 1.80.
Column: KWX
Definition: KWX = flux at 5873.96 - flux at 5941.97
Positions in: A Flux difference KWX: 2.3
